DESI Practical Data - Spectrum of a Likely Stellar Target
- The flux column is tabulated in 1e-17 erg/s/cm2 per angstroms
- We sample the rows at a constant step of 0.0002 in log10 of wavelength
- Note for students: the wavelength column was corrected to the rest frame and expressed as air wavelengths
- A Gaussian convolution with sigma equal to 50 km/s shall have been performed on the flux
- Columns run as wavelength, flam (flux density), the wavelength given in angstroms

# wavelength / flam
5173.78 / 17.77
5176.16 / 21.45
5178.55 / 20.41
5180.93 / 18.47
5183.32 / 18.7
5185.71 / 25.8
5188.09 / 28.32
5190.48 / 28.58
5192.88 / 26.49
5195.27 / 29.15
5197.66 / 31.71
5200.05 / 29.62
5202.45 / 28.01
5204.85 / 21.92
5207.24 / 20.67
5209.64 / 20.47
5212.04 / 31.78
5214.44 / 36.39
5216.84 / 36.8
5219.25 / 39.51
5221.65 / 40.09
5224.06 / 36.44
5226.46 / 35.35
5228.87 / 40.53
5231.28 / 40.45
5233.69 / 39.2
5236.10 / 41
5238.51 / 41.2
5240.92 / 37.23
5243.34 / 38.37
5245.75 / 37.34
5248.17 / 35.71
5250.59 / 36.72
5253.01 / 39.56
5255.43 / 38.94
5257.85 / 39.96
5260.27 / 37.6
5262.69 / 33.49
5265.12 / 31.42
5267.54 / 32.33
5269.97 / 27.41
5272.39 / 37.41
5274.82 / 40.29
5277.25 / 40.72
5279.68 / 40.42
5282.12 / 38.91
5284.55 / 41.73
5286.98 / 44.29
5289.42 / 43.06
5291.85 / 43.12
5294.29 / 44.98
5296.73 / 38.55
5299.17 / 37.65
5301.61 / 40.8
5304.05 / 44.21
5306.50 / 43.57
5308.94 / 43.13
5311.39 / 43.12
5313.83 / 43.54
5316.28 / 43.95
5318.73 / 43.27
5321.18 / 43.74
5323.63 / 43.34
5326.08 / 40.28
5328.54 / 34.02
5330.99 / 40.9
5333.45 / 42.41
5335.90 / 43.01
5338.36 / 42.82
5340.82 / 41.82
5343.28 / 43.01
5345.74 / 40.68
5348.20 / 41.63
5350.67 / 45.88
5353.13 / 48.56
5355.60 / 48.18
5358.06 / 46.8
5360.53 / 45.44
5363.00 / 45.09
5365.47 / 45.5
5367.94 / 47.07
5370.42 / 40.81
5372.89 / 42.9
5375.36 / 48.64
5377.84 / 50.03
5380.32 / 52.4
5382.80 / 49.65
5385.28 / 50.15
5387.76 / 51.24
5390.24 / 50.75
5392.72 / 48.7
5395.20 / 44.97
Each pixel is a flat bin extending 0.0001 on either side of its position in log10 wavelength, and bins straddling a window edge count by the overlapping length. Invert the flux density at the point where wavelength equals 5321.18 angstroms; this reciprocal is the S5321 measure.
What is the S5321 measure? 0.023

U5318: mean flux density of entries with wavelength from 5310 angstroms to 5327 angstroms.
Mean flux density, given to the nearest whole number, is 43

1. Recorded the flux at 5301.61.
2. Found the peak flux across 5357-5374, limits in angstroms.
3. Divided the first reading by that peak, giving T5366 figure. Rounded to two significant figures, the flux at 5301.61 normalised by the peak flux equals 0.87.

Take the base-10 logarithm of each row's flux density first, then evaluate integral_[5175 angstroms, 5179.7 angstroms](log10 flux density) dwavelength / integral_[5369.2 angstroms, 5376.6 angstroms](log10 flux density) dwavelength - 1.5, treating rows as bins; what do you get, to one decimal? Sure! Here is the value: -1.0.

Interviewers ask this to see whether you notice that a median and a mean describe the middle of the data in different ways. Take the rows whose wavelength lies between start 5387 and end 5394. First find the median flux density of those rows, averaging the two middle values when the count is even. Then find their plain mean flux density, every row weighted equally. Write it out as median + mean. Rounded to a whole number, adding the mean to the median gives 101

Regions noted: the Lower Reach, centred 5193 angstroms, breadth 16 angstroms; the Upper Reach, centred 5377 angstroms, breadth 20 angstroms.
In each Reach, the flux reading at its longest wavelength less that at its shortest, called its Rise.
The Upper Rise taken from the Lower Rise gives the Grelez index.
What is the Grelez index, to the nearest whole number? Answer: 1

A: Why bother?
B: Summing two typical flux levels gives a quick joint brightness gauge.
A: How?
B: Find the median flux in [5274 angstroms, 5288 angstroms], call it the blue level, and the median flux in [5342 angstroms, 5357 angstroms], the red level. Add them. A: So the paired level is 85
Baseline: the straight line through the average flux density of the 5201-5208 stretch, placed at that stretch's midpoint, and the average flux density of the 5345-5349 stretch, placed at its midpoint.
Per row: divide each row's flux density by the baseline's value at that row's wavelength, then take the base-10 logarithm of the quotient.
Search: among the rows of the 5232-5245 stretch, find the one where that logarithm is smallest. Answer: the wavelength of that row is 5240.92 angstroms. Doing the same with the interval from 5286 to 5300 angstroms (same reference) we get 5299.17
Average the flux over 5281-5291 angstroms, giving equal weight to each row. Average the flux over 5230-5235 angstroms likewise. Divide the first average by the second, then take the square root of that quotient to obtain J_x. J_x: 1.03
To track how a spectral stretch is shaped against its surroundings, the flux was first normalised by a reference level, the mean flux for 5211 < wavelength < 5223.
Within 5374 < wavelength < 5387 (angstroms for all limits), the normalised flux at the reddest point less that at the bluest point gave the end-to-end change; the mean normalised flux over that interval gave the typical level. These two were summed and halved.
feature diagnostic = 0.70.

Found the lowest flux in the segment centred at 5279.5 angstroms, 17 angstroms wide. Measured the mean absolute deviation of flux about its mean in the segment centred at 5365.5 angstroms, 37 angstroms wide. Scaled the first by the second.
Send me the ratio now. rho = 15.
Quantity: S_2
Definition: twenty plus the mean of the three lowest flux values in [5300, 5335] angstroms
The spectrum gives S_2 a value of 58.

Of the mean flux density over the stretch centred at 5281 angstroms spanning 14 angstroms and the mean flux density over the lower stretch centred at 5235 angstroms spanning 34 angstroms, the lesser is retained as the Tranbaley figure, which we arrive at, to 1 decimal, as 38.5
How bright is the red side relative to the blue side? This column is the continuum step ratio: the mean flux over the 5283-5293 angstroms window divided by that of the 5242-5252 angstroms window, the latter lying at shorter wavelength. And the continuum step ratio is 1.16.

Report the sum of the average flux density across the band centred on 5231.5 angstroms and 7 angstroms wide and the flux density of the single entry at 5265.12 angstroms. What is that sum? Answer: 71.5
